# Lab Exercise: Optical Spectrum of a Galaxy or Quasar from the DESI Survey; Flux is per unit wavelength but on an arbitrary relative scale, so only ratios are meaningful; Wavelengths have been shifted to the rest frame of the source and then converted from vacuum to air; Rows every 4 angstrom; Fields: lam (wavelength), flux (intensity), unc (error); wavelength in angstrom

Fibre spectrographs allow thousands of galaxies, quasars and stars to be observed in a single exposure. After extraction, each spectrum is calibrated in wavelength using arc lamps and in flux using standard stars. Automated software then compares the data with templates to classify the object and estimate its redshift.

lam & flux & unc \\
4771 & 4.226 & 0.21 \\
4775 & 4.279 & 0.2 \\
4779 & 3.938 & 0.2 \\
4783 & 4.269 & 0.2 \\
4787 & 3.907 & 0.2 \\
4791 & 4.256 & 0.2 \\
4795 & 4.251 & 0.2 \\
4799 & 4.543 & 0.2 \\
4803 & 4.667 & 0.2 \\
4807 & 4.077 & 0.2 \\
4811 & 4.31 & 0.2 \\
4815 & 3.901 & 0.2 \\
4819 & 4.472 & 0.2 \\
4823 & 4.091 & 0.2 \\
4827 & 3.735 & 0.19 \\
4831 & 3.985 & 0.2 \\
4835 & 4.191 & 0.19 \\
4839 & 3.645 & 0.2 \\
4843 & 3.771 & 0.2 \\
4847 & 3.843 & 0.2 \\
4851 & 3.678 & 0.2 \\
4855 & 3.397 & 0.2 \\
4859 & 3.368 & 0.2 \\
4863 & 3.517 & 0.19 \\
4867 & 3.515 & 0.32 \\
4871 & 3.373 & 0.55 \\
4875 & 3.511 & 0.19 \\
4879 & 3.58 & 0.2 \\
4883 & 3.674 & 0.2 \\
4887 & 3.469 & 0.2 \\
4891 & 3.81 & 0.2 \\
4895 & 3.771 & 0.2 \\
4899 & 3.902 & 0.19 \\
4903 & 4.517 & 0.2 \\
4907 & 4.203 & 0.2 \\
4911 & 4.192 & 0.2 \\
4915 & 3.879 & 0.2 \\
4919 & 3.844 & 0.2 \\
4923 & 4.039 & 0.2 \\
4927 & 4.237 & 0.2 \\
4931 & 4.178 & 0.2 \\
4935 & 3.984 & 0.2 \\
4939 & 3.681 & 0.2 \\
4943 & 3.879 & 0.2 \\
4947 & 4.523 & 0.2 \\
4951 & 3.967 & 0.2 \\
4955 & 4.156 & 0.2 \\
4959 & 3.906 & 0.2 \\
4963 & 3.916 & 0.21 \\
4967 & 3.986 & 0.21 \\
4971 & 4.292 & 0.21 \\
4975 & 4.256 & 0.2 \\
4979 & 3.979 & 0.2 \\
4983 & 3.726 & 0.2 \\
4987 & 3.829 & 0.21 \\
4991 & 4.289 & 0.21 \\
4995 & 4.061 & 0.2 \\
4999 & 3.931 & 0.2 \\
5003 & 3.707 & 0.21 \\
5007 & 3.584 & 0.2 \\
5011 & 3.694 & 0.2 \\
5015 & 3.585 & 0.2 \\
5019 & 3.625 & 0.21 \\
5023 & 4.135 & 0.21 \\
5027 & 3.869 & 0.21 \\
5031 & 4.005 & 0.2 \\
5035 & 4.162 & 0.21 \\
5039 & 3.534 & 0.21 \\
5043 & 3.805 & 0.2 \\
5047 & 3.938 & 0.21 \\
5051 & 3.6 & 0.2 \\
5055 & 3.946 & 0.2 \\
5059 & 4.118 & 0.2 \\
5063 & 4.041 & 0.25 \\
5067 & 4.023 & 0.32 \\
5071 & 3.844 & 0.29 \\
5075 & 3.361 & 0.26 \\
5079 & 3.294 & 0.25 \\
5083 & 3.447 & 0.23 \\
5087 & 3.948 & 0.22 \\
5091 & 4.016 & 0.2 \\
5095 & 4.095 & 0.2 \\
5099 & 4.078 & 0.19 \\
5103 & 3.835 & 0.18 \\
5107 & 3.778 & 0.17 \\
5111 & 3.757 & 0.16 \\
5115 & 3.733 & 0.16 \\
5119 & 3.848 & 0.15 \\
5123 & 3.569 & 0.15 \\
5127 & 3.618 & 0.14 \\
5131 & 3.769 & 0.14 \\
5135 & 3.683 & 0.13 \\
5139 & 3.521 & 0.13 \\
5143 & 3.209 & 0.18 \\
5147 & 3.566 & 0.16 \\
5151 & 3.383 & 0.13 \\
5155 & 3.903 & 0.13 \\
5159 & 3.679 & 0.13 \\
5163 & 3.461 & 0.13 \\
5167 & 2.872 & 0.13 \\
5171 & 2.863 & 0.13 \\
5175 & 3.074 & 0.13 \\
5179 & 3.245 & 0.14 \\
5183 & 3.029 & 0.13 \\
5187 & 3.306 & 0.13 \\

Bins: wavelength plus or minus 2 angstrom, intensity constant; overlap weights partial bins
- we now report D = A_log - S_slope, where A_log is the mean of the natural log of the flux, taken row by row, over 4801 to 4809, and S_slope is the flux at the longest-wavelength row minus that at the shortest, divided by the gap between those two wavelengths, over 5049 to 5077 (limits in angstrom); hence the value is 1.48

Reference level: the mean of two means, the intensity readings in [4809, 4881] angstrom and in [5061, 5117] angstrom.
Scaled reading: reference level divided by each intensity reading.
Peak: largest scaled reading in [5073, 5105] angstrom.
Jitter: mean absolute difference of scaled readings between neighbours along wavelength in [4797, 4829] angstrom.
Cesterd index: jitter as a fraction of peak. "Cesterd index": 0.071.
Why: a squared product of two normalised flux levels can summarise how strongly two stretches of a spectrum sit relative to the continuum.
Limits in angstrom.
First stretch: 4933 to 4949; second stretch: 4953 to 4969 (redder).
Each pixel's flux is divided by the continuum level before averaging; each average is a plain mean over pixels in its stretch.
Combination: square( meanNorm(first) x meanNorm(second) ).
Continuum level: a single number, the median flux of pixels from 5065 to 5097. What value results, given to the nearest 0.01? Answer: 1.12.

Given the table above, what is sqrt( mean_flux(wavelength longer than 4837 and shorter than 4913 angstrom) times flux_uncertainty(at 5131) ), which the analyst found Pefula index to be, 0.72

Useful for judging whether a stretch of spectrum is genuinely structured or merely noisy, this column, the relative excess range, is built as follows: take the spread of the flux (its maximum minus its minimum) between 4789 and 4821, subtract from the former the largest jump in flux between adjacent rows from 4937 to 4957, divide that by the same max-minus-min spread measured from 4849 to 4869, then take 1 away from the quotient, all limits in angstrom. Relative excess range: -0.61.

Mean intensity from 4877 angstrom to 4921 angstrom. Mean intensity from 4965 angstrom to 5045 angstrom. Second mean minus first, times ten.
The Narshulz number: 0.1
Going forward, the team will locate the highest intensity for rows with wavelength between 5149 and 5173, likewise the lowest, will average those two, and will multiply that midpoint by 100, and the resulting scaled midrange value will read 338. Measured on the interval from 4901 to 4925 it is 418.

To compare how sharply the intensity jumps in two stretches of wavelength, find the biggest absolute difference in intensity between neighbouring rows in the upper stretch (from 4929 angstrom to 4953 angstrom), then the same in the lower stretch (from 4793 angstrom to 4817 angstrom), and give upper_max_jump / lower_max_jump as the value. 1.1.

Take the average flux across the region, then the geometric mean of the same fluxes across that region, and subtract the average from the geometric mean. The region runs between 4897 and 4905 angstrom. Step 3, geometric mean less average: -0.011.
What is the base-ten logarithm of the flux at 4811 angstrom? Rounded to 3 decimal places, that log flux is 0.634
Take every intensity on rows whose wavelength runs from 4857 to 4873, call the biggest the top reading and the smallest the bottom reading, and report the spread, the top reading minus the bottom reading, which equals 0.15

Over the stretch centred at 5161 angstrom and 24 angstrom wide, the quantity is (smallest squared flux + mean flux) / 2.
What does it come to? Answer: 5.8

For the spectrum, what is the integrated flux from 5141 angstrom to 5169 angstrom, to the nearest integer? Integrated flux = 96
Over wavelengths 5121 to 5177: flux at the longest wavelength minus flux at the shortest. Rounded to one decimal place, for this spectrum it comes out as -0.5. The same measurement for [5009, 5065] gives 0.3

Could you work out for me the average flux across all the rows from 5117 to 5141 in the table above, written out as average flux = 3.67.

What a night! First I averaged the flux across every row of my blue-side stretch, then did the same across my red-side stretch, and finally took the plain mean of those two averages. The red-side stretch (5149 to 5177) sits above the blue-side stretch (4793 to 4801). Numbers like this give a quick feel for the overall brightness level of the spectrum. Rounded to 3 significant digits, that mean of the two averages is 3.86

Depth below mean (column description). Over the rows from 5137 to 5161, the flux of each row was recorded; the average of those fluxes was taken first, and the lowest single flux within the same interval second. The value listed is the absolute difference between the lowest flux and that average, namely 0.33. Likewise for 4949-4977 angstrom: 0.16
